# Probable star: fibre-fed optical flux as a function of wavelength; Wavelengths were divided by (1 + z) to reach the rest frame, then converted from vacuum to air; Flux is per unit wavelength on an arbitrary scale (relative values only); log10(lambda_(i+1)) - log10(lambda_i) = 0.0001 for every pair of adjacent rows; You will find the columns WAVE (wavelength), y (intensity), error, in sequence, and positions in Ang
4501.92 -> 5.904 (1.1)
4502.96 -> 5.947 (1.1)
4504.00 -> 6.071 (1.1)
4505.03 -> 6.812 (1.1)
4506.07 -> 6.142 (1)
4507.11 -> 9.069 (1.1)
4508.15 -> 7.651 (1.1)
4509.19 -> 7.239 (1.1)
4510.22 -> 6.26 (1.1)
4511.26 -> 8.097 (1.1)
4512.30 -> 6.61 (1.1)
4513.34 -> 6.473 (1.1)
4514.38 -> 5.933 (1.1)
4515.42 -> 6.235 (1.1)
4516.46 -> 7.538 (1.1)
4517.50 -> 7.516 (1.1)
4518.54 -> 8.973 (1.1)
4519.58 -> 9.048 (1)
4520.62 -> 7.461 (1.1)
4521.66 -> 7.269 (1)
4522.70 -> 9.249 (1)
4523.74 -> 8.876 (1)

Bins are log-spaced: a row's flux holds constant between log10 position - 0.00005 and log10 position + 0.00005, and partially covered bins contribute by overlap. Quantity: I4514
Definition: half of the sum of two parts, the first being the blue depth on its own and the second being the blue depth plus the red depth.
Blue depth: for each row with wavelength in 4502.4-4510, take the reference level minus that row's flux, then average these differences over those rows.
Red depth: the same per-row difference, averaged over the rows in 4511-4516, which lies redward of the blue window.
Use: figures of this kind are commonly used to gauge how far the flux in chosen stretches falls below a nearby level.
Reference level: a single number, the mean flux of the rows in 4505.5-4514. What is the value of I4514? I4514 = 0.5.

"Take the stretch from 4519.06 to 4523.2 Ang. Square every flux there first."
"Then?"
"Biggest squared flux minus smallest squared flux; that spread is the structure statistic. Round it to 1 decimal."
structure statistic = 32.7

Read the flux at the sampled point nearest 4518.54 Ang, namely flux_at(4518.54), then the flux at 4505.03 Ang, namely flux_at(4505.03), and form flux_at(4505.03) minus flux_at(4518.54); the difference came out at -2.16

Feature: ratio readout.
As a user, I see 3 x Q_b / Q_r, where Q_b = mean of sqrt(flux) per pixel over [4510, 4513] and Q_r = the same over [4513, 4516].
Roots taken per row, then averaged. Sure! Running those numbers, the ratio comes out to 3.18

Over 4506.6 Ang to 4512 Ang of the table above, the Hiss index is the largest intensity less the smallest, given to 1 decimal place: 2.8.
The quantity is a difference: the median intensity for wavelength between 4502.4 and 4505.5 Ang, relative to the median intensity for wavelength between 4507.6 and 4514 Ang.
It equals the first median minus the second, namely -0.9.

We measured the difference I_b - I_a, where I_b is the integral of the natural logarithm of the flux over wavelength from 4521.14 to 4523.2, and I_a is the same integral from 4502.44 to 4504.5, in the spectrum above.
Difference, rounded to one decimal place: 0.7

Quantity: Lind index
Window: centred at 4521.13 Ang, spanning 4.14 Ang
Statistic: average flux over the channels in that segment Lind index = 8.26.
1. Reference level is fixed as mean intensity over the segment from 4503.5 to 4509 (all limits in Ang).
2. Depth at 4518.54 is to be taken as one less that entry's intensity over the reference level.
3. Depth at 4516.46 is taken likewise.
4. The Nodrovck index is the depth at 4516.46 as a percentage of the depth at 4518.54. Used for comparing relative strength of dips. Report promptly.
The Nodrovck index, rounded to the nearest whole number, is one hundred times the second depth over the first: 21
